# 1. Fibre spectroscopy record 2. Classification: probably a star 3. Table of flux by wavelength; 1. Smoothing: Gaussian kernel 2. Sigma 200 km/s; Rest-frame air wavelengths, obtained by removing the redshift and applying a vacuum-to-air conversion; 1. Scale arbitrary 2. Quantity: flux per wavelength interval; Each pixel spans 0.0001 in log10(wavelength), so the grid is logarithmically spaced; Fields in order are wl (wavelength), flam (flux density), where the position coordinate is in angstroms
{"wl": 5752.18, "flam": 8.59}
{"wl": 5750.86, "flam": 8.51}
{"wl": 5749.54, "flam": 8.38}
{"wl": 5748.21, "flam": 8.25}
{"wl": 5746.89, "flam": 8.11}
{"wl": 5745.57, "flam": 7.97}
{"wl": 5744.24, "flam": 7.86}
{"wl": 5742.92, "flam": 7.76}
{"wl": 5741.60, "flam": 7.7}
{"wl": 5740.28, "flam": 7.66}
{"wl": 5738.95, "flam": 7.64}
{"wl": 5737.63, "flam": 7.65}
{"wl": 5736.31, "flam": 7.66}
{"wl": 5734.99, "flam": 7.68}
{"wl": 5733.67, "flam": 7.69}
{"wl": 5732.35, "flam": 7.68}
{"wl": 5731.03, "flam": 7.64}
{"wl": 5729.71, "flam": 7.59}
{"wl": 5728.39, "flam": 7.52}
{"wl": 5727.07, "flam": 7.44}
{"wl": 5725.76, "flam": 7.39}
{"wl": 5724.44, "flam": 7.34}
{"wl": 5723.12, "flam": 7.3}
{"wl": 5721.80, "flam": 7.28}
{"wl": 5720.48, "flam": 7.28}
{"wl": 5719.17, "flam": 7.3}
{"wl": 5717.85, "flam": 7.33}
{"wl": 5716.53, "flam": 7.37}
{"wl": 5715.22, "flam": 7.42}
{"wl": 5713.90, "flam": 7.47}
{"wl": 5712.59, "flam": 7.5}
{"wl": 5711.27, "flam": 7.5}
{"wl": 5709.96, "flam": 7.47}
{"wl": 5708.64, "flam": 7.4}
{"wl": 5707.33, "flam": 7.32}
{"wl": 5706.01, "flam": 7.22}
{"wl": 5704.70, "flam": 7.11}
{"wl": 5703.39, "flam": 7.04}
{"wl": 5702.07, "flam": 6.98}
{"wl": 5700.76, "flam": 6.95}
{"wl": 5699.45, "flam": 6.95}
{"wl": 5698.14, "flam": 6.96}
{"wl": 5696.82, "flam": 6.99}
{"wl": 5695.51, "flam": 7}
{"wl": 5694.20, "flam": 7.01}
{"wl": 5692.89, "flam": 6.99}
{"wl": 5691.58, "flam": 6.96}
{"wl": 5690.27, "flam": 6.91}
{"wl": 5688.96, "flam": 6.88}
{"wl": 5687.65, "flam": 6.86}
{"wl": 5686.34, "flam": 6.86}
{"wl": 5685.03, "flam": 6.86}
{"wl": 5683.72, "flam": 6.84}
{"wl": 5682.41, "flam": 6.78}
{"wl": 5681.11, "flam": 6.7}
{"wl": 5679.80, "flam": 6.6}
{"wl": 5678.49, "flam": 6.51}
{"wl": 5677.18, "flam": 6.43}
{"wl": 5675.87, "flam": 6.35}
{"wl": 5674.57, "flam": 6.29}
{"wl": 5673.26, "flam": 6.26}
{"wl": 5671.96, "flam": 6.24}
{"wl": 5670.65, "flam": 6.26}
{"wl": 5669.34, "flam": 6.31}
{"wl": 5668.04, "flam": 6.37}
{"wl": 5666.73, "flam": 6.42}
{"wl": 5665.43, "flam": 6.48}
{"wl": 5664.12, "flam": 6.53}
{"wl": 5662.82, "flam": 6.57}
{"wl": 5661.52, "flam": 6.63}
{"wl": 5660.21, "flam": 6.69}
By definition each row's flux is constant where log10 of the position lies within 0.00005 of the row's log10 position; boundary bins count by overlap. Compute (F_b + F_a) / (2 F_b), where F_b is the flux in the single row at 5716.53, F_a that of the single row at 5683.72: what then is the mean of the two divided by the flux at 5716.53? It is 0.964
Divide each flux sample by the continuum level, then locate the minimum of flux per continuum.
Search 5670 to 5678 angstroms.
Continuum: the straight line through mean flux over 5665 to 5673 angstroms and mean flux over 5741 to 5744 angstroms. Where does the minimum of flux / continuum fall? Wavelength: 5673.26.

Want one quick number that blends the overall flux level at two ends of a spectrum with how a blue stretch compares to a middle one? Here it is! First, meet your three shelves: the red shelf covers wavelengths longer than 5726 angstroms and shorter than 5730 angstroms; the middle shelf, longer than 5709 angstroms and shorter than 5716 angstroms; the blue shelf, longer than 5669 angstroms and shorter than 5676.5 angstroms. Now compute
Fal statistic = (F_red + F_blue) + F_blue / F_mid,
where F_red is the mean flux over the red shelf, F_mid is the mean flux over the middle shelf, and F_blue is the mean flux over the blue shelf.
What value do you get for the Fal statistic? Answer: 14.6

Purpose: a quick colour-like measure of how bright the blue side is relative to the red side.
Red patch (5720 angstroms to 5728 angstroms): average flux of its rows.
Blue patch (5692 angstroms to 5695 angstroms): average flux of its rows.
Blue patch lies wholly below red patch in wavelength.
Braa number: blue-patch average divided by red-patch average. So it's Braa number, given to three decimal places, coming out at 0.954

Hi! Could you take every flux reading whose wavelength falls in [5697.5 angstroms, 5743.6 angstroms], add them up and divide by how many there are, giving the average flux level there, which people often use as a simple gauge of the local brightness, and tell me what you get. 7.4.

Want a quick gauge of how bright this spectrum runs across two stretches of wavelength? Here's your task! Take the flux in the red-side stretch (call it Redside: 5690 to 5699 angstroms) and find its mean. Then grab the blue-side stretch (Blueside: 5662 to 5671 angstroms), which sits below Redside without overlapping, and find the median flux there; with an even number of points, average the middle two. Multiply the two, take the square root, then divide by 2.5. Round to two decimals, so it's 2.68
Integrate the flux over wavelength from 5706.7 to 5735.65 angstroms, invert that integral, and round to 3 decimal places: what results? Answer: 0.005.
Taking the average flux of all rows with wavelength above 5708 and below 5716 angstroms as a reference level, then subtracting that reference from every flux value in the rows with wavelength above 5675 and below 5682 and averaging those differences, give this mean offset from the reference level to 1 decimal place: -0.9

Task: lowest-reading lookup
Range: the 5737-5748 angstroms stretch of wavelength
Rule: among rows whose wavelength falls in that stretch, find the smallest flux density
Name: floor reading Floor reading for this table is 7.64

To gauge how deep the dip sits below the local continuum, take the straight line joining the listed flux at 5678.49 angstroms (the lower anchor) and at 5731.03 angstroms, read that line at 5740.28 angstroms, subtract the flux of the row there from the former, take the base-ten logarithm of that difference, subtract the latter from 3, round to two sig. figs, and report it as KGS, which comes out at 3.7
